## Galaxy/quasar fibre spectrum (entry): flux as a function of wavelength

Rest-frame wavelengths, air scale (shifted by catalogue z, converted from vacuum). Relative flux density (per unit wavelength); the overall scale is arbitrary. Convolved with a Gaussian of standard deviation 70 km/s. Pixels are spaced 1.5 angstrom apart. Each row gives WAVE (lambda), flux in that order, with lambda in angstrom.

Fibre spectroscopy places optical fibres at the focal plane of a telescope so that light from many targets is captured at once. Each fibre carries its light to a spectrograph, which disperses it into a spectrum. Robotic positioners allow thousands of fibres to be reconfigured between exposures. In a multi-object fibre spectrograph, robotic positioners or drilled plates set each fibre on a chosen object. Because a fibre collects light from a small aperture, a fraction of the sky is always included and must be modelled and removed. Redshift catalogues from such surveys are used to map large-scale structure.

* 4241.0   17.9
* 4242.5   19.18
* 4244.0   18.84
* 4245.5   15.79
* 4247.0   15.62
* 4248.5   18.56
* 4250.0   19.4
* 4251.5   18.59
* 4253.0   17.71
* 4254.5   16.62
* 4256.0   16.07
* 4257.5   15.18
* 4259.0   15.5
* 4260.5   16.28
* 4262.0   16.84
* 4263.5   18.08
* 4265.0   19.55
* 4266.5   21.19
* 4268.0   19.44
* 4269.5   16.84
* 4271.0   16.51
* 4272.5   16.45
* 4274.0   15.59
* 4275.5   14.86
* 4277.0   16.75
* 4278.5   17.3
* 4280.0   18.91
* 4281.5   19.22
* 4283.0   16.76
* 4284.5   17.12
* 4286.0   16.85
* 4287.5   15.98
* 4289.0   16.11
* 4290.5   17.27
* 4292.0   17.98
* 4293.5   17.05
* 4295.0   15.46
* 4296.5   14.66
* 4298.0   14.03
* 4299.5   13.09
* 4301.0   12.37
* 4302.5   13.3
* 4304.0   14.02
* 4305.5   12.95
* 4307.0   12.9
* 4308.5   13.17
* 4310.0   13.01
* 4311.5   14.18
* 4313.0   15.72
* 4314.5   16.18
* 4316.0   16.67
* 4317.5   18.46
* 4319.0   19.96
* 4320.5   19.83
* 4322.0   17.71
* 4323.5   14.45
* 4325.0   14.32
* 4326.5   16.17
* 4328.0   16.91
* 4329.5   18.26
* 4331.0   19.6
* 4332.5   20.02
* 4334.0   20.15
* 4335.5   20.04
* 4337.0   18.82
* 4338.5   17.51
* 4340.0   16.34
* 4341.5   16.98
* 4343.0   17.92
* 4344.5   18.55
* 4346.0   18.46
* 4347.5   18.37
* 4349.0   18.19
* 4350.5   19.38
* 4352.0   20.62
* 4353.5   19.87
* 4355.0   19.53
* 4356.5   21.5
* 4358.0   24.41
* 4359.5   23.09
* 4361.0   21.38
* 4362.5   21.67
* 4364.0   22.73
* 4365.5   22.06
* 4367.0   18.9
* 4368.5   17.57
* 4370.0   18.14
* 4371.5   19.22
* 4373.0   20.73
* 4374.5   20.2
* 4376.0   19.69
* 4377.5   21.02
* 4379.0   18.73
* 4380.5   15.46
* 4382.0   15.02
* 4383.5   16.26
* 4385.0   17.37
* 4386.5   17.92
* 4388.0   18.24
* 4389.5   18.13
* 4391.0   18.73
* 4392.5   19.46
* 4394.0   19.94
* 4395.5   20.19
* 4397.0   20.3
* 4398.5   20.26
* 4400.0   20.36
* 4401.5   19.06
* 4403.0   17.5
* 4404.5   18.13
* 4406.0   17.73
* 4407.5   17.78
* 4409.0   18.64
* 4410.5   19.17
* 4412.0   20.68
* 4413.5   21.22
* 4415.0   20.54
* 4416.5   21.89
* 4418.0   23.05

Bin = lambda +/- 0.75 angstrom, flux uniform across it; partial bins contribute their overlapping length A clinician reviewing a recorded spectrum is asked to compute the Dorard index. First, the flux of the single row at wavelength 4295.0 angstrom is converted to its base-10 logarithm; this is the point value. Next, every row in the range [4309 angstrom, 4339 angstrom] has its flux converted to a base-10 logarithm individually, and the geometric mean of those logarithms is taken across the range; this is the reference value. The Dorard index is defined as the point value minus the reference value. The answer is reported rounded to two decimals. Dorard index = -0.05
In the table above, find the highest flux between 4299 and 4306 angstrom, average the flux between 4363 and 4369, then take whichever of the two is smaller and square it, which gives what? 197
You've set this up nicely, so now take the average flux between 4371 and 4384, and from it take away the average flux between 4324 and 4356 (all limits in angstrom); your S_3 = 0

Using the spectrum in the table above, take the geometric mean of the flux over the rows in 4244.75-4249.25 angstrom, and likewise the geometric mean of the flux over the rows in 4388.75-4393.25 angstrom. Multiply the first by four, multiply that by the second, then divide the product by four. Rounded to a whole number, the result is 312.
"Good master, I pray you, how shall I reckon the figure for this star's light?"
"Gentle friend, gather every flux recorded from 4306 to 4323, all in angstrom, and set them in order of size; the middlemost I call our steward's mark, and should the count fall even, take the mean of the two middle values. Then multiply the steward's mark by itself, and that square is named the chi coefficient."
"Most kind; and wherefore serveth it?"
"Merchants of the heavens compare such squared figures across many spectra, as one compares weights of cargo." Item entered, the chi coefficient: 262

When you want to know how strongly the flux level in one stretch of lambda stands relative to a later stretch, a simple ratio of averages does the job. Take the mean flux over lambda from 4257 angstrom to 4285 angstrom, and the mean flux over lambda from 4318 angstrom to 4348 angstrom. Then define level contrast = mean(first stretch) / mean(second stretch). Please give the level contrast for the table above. 0.96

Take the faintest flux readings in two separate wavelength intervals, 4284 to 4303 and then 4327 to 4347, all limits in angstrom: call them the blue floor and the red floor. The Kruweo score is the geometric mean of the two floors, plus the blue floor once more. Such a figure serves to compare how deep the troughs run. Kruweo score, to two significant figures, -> 27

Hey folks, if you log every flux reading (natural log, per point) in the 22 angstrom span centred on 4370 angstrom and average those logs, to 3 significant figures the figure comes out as 2.99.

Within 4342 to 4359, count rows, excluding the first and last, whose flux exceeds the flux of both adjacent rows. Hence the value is 2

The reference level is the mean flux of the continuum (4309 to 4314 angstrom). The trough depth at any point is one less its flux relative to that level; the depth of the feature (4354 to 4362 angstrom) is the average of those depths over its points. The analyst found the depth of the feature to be -0.5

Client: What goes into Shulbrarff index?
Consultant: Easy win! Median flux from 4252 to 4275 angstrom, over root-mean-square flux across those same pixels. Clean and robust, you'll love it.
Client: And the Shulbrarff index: 0.96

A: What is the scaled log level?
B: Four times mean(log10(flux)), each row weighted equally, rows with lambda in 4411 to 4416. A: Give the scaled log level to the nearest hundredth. 5.27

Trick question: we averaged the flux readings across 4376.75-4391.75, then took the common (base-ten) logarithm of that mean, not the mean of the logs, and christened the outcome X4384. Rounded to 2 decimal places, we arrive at 1.25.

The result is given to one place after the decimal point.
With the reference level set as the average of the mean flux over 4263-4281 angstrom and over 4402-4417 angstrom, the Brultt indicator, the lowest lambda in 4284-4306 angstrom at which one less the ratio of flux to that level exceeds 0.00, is 4284.5 angstrom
